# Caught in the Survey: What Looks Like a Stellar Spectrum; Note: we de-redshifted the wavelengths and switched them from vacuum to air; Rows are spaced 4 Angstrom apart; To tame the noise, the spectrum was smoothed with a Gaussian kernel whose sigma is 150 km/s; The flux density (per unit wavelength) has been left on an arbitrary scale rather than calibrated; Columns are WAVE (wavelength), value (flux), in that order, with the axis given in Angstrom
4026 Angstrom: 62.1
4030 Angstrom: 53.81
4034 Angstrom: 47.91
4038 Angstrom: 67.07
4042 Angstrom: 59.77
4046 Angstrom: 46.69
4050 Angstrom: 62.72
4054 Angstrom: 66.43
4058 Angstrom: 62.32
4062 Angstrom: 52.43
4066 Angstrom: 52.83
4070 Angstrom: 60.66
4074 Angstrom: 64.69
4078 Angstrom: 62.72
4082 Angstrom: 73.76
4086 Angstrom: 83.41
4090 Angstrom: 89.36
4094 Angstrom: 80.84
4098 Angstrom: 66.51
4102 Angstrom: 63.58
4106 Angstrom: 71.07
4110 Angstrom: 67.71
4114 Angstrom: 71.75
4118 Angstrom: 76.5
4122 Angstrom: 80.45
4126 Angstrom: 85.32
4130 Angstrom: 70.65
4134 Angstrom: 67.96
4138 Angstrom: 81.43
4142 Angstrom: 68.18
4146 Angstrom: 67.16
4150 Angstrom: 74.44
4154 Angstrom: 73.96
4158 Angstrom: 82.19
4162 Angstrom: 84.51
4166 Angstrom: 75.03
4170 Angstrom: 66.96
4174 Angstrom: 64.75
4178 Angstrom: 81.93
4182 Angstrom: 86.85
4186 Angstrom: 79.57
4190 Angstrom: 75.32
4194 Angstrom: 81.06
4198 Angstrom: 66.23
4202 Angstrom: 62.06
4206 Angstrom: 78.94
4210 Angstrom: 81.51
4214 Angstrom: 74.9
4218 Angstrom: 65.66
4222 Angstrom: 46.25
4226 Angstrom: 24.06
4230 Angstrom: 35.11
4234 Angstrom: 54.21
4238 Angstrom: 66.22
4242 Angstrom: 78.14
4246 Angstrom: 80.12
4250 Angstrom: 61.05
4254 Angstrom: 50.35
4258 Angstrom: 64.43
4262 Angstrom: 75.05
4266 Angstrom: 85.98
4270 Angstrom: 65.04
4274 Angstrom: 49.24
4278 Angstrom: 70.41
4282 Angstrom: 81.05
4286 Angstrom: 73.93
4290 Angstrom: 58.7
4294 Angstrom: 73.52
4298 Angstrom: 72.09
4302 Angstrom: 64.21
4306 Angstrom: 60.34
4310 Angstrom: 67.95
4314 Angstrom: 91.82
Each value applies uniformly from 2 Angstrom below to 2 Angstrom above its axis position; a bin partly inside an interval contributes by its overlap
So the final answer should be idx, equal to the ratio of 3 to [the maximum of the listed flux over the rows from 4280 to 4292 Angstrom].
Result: 0.0370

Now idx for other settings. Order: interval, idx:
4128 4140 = 0.0368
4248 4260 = 0.0466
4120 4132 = 0.0352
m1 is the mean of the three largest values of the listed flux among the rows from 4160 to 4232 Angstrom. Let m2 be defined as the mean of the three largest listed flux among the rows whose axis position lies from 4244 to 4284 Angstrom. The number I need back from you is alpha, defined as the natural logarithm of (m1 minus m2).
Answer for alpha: 0.7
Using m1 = 84.4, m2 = 82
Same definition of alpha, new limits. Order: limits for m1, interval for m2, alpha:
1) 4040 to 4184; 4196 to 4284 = 1.5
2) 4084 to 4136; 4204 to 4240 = 2.0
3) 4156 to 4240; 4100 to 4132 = 1.3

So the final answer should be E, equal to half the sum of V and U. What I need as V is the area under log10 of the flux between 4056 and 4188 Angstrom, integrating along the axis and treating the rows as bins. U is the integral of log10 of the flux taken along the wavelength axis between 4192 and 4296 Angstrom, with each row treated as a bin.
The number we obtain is 216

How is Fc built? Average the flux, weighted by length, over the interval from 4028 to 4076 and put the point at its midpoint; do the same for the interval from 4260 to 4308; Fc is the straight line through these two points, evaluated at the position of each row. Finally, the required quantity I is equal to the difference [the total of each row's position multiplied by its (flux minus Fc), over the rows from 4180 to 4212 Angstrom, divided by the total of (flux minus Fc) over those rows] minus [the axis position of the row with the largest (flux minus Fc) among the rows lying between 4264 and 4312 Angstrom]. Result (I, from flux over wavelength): -72.4 Angstrom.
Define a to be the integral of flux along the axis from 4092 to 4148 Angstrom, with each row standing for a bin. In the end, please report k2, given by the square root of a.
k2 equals 63.8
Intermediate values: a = 4076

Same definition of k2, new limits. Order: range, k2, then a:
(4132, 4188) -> 65.0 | 4220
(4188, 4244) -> 59.7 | 3559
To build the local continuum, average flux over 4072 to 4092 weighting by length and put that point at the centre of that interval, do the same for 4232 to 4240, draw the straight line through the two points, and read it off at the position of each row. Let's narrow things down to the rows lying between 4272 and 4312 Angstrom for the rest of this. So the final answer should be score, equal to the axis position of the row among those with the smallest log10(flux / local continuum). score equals 4274 Angstrom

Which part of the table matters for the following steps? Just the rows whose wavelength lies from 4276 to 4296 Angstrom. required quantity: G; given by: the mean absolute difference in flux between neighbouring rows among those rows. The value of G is 12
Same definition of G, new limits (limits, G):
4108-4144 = 8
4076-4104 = 9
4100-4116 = 5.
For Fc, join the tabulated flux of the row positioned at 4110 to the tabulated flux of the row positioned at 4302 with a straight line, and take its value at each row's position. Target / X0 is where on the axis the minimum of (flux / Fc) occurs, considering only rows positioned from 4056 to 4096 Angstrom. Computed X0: 4062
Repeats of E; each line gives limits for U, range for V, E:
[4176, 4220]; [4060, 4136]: 111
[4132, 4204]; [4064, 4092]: 93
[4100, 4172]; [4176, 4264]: 147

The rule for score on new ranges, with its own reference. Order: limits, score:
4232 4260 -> 4254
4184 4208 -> 4202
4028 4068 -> 4046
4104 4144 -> 4110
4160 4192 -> 4174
